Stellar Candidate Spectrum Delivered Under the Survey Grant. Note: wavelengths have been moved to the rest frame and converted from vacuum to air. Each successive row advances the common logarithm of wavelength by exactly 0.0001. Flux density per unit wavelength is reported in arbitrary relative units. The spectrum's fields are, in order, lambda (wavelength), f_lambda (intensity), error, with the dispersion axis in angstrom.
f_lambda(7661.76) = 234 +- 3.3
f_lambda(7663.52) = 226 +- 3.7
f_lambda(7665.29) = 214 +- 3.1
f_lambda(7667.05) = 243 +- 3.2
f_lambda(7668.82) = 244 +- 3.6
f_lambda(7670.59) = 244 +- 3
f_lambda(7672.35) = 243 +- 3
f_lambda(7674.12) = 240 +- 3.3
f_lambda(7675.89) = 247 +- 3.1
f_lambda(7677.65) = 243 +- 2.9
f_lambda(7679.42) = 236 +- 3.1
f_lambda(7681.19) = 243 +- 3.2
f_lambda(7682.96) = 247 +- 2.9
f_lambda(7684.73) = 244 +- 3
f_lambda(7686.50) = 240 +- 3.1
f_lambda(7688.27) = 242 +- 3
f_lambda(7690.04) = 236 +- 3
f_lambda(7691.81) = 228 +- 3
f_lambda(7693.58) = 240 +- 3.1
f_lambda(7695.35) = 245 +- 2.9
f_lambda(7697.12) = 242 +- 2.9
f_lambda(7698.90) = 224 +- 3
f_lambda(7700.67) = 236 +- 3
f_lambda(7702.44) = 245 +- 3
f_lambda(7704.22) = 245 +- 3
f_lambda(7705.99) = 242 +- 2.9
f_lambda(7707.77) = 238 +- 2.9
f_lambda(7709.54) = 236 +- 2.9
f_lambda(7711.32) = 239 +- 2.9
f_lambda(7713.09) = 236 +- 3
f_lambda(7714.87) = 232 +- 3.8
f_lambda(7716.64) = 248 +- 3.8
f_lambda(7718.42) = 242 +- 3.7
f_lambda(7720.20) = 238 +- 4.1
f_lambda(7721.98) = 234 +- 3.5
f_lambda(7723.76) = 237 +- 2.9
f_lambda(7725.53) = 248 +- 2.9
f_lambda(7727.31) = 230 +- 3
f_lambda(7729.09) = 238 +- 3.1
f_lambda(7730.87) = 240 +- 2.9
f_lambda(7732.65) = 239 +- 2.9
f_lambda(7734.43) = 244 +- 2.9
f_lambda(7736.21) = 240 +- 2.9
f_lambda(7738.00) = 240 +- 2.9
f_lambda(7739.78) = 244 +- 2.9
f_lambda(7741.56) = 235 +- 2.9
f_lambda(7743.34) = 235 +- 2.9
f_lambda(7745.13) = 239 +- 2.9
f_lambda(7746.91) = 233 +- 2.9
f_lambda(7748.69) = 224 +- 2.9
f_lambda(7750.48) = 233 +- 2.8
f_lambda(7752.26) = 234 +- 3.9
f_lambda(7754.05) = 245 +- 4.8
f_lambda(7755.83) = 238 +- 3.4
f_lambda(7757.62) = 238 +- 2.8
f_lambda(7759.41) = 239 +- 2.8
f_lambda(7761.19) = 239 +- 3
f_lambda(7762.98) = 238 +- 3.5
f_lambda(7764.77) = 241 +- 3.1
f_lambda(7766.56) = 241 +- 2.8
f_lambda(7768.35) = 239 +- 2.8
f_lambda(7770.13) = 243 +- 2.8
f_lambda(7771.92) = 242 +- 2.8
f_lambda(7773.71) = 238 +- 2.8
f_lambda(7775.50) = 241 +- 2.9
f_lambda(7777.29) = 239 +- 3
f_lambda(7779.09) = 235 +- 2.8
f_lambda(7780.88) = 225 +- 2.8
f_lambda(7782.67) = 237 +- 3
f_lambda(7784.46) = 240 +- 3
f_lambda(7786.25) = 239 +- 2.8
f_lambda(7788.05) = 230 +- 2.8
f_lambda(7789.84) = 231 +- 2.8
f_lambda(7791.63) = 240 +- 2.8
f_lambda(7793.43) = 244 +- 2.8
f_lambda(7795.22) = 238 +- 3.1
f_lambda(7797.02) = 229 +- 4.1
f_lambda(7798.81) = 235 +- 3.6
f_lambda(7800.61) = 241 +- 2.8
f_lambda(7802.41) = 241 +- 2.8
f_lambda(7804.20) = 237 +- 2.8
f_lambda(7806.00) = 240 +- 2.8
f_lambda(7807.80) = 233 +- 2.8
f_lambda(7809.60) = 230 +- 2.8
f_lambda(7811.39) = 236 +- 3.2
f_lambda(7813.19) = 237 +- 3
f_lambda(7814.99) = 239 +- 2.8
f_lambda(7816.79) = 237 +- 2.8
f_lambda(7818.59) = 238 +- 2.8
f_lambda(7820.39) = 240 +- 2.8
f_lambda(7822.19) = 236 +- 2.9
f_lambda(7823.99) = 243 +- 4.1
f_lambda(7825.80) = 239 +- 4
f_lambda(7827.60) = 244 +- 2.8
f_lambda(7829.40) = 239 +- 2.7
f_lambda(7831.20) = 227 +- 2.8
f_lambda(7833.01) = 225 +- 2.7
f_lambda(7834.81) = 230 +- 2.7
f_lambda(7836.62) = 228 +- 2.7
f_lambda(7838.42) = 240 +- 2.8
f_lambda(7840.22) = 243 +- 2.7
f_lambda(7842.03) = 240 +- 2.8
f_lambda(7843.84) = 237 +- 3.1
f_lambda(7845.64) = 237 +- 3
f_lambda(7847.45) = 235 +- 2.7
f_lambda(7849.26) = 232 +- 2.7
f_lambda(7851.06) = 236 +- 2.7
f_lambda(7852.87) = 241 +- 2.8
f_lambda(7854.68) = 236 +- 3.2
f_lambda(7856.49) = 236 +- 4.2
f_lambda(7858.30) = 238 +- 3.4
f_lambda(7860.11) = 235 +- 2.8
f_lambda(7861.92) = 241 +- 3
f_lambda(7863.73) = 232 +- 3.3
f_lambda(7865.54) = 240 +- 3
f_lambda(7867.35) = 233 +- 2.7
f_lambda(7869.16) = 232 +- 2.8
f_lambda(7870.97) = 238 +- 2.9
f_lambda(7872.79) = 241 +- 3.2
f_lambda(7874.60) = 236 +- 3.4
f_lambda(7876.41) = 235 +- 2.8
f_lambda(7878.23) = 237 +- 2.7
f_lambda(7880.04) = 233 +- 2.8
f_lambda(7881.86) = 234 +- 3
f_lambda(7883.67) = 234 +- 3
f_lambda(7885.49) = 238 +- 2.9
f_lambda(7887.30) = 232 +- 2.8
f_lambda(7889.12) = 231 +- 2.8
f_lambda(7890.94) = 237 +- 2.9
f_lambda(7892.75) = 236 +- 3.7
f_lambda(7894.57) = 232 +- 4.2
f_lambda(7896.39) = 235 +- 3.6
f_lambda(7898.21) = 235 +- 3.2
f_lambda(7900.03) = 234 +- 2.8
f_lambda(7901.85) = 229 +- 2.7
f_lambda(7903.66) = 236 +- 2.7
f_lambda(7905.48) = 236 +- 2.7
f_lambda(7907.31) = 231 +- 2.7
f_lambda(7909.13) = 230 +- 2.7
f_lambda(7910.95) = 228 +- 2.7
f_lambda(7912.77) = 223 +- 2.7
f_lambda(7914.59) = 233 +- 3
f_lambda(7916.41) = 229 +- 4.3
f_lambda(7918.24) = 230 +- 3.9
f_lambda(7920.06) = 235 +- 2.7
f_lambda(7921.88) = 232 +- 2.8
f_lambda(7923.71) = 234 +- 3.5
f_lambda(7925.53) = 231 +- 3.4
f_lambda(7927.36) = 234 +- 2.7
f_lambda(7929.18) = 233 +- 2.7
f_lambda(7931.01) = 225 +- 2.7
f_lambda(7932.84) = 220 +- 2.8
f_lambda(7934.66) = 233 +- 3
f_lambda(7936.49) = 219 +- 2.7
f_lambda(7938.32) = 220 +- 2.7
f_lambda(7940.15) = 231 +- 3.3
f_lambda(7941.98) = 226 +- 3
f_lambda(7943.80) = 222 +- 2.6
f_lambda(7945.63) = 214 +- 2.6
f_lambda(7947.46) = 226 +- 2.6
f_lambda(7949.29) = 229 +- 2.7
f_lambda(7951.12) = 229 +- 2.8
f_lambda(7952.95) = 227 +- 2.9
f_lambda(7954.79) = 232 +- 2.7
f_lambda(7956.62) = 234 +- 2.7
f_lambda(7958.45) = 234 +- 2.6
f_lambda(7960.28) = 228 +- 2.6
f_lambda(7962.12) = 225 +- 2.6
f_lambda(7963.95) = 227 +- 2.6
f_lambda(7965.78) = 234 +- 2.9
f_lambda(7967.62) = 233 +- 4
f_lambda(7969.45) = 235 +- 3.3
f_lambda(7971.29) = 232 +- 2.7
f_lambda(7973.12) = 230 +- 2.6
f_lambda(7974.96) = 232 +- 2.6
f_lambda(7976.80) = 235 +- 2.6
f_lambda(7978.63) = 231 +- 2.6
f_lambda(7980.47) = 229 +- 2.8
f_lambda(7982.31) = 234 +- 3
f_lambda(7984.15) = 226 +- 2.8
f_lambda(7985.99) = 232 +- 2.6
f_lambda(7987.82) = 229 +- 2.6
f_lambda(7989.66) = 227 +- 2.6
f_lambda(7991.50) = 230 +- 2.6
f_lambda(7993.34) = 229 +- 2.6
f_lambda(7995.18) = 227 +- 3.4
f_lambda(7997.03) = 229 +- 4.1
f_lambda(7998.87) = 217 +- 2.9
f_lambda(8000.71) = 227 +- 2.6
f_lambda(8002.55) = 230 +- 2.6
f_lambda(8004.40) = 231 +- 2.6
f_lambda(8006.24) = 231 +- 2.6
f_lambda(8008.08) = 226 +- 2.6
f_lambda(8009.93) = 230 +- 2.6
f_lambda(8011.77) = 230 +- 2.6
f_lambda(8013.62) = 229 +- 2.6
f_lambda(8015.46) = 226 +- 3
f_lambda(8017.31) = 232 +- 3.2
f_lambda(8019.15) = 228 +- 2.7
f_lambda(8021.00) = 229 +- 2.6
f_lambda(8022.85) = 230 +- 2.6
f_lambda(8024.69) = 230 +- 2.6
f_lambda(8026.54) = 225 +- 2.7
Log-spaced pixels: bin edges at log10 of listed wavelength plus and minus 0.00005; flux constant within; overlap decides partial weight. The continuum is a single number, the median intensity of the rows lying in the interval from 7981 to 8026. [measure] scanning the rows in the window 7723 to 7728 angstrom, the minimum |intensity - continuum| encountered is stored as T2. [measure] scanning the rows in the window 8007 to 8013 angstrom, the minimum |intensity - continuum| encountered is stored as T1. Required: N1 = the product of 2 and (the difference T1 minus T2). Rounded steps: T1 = 1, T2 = 1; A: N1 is 0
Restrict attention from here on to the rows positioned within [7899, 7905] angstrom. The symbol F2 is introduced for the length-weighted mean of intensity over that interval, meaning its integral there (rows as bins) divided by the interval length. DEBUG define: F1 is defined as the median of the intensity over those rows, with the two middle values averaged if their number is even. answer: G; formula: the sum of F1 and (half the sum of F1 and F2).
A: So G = 468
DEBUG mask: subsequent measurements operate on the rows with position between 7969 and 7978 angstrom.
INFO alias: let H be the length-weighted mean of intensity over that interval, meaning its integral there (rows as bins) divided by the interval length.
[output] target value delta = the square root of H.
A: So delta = 15.3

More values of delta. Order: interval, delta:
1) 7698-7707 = 15.4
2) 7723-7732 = 15.5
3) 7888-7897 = 15.3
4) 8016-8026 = 15.1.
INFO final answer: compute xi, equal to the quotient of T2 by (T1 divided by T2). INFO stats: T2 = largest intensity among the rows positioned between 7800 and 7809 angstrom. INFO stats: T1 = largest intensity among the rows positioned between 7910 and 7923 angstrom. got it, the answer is 247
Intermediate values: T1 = 235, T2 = 241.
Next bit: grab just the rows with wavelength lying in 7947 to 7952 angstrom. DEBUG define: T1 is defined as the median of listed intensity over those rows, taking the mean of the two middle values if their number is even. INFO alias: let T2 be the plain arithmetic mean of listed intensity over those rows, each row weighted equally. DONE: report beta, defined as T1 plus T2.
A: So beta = 457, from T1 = 229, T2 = 228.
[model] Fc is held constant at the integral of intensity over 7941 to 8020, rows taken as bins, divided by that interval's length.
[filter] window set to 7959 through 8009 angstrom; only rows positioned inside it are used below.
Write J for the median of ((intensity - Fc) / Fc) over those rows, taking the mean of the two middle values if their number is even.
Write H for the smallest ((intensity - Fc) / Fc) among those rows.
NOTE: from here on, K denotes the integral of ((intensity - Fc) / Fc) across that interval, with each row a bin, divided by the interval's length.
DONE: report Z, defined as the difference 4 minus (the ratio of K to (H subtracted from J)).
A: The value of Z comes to 4.0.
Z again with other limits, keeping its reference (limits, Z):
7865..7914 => 3.6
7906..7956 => 4.1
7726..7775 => 3.4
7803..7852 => 3.4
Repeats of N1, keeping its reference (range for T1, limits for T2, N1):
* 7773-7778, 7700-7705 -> 4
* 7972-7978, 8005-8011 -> 0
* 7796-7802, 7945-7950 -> 0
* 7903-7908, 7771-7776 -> -14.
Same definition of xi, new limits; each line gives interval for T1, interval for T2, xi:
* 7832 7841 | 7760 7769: 239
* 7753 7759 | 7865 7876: 237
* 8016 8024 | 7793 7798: 257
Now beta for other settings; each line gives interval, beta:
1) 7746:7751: 463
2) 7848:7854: 472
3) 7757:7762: 478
